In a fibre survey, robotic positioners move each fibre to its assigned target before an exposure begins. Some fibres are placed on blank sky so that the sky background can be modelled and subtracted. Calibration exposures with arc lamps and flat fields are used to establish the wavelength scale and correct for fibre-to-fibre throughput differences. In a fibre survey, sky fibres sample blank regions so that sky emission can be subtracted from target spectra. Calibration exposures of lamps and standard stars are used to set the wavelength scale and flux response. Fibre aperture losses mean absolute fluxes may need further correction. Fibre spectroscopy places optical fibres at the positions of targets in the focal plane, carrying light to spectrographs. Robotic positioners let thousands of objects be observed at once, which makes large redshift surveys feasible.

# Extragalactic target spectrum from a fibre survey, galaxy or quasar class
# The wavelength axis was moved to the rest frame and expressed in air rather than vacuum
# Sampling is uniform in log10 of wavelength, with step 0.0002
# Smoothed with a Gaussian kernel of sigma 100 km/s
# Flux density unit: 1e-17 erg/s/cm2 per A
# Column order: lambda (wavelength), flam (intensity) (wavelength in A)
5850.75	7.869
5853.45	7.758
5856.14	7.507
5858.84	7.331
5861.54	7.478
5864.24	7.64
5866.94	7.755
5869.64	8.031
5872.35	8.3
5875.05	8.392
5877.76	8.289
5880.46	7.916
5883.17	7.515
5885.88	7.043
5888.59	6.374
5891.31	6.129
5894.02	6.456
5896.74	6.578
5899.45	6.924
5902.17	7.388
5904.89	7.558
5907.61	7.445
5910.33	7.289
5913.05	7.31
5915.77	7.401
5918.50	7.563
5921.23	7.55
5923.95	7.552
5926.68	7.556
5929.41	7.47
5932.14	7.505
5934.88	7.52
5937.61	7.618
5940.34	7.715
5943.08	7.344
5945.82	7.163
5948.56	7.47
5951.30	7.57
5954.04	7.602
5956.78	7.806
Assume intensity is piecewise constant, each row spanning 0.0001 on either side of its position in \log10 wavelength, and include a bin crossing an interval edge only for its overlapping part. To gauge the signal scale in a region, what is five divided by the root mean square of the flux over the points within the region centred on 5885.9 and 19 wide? 0.700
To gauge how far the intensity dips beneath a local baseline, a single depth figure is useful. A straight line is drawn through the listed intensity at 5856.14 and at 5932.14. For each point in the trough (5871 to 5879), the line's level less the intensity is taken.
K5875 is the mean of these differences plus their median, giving -1.6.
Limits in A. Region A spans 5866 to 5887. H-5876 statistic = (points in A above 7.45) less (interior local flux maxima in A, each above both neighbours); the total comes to 6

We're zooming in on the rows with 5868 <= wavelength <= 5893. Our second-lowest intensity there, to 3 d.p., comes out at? 6.374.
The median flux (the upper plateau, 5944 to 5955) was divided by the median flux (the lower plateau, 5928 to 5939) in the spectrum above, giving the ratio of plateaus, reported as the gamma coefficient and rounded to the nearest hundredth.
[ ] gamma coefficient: 1.00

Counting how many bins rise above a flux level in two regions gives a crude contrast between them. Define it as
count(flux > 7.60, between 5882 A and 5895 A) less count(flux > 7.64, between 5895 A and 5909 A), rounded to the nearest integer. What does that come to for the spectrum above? 0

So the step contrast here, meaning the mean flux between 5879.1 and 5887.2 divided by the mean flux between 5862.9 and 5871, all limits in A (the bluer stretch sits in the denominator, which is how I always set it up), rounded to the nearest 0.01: 0.96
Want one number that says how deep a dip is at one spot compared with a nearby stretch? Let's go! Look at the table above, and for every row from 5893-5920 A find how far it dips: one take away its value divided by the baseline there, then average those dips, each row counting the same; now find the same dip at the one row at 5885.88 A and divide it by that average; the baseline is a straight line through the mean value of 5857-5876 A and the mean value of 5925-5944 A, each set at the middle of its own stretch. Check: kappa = 1.5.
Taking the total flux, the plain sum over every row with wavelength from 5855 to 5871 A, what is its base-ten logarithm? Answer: 1.66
